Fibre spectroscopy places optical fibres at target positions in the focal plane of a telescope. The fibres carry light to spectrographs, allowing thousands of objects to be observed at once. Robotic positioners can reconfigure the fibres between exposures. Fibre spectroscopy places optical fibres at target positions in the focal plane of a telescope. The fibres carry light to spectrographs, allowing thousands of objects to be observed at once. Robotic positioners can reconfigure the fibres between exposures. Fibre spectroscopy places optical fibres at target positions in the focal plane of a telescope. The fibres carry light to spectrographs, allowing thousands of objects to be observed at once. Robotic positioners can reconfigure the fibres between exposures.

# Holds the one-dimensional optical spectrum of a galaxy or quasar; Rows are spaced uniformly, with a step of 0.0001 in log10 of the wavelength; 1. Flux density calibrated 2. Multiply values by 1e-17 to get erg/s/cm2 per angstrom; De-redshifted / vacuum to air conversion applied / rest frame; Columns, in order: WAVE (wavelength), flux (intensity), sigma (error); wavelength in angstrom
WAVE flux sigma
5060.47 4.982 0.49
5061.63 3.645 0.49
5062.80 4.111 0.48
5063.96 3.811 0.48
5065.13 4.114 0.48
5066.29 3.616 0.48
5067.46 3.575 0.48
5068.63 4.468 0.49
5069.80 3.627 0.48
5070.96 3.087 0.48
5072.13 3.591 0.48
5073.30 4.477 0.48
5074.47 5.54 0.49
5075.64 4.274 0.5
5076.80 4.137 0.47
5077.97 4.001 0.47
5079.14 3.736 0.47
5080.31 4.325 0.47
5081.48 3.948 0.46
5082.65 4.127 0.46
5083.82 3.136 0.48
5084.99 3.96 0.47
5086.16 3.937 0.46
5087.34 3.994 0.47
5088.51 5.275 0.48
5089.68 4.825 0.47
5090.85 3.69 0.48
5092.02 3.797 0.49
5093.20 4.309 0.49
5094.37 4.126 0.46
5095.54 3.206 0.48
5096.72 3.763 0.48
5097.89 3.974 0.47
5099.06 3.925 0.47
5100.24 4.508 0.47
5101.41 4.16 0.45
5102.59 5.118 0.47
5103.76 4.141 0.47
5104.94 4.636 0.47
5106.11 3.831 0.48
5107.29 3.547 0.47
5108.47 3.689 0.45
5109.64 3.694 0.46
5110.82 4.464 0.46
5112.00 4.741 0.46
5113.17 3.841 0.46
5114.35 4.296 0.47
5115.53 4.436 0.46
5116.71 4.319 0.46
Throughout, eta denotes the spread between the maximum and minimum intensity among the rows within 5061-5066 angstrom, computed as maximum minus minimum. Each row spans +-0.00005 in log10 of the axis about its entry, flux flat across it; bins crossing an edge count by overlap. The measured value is 0.5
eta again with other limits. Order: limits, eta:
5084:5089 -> 1.3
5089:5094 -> 1.1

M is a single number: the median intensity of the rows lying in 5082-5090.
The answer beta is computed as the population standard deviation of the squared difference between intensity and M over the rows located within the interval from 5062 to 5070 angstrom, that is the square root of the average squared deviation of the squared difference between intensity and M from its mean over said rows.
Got 0.1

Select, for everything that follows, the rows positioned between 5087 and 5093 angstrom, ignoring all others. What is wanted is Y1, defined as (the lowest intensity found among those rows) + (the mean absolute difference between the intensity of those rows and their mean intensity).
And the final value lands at 4.3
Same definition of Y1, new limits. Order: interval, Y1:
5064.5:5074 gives 3.5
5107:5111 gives 3.9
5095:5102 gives 3.5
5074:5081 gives 4.1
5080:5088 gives 3.4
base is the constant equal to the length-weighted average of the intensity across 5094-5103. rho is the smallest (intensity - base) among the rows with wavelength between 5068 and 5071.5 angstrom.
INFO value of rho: -0.99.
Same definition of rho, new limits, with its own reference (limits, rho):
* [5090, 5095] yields -0.39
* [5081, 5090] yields -0.94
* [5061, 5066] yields -0.43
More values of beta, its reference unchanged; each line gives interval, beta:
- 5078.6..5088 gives 0.2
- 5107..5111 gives 0.1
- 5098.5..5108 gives 0.4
